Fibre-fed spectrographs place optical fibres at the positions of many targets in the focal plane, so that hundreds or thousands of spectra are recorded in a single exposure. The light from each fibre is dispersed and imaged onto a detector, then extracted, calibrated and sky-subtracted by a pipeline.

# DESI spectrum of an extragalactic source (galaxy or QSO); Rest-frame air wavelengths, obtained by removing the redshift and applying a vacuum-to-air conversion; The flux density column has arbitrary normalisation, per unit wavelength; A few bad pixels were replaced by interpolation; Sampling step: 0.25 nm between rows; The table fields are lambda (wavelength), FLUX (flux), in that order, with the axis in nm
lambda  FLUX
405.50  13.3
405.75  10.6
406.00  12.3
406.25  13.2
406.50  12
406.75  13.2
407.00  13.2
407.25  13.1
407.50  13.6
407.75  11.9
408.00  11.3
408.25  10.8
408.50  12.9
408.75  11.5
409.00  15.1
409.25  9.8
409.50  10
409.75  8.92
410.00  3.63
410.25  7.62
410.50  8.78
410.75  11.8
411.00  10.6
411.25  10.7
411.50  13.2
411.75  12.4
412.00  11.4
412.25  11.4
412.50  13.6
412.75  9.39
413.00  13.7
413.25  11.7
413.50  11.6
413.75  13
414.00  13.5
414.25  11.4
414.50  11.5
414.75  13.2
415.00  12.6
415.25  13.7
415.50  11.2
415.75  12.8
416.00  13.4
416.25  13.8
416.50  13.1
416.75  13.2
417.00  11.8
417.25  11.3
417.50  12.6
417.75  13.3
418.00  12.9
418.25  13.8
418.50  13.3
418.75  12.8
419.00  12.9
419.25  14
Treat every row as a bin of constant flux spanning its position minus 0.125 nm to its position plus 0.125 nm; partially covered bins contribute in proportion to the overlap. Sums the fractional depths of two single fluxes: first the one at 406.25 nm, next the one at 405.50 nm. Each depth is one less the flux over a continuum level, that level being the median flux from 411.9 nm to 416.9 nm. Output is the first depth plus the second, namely -0.05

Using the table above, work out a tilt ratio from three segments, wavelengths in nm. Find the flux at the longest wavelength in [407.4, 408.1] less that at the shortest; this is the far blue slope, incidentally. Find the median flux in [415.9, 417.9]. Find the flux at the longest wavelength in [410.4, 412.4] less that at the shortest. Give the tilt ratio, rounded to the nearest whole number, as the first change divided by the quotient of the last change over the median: -12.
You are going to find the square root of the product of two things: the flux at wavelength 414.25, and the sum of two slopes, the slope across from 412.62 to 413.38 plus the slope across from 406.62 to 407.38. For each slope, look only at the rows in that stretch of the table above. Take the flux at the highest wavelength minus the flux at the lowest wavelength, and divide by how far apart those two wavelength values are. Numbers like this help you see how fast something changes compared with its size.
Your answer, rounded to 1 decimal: 7.1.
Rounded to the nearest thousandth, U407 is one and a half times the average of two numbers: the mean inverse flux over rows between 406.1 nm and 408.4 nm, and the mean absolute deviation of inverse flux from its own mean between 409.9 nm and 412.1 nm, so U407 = 0.090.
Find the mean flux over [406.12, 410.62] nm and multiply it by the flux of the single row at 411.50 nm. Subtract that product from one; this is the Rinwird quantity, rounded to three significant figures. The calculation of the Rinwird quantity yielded -146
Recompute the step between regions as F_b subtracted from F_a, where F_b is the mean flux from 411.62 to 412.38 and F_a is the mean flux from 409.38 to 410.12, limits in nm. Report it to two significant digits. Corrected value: -4.2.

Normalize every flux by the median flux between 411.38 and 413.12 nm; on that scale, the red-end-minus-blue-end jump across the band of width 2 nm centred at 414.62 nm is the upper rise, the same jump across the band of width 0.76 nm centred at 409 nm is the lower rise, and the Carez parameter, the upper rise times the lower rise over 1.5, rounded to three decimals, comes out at 0.013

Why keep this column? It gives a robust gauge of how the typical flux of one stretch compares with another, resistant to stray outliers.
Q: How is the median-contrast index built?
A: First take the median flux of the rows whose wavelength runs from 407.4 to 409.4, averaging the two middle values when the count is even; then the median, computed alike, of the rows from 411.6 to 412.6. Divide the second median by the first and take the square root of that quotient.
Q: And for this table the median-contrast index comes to 1.01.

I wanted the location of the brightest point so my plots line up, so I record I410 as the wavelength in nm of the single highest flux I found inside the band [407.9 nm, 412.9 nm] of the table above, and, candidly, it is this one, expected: 409.00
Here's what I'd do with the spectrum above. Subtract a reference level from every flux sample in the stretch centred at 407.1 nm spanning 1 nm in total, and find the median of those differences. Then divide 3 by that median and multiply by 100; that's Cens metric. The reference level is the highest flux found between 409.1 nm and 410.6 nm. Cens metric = 94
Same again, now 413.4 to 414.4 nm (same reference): 130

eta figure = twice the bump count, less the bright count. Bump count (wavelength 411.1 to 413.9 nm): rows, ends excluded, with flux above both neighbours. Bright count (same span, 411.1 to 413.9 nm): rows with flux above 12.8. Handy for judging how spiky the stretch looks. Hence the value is 2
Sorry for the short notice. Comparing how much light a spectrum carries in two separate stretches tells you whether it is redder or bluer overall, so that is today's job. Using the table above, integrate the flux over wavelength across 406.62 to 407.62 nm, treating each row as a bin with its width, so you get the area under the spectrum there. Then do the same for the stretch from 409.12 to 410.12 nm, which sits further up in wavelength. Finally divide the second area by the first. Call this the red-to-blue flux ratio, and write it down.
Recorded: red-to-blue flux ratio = 0.61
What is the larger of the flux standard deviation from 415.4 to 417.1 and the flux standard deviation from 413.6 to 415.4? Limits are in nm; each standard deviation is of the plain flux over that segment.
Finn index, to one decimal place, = 0.9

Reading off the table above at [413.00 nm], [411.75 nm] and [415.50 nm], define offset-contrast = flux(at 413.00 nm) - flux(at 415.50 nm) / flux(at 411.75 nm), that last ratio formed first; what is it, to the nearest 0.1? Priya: 12.8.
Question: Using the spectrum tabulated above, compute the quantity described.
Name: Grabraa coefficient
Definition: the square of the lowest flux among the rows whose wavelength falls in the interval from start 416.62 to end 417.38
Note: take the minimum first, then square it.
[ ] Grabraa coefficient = 128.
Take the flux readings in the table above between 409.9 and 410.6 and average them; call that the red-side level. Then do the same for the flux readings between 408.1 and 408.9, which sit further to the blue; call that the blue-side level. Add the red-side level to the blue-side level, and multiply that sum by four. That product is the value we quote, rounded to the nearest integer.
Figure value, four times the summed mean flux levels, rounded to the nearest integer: 74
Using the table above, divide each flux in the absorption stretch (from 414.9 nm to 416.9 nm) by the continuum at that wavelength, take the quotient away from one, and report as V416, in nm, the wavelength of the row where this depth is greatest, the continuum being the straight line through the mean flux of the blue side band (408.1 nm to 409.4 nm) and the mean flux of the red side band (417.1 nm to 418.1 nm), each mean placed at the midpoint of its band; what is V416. 415.50 nm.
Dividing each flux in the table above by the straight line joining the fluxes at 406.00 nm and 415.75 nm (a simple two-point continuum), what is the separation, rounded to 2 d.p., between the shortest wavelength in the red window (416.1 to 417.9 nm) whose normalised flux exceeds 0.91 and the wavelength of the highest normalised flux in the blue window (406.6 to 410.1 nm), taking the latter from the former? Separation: 7.25 nm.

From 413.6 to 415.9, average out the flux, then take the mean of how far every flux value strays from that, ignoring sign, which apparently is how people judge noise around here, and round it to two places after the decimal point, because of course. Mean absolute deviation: 0.79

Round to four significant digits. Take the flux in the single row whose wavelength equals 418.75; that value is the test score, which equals 12.80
